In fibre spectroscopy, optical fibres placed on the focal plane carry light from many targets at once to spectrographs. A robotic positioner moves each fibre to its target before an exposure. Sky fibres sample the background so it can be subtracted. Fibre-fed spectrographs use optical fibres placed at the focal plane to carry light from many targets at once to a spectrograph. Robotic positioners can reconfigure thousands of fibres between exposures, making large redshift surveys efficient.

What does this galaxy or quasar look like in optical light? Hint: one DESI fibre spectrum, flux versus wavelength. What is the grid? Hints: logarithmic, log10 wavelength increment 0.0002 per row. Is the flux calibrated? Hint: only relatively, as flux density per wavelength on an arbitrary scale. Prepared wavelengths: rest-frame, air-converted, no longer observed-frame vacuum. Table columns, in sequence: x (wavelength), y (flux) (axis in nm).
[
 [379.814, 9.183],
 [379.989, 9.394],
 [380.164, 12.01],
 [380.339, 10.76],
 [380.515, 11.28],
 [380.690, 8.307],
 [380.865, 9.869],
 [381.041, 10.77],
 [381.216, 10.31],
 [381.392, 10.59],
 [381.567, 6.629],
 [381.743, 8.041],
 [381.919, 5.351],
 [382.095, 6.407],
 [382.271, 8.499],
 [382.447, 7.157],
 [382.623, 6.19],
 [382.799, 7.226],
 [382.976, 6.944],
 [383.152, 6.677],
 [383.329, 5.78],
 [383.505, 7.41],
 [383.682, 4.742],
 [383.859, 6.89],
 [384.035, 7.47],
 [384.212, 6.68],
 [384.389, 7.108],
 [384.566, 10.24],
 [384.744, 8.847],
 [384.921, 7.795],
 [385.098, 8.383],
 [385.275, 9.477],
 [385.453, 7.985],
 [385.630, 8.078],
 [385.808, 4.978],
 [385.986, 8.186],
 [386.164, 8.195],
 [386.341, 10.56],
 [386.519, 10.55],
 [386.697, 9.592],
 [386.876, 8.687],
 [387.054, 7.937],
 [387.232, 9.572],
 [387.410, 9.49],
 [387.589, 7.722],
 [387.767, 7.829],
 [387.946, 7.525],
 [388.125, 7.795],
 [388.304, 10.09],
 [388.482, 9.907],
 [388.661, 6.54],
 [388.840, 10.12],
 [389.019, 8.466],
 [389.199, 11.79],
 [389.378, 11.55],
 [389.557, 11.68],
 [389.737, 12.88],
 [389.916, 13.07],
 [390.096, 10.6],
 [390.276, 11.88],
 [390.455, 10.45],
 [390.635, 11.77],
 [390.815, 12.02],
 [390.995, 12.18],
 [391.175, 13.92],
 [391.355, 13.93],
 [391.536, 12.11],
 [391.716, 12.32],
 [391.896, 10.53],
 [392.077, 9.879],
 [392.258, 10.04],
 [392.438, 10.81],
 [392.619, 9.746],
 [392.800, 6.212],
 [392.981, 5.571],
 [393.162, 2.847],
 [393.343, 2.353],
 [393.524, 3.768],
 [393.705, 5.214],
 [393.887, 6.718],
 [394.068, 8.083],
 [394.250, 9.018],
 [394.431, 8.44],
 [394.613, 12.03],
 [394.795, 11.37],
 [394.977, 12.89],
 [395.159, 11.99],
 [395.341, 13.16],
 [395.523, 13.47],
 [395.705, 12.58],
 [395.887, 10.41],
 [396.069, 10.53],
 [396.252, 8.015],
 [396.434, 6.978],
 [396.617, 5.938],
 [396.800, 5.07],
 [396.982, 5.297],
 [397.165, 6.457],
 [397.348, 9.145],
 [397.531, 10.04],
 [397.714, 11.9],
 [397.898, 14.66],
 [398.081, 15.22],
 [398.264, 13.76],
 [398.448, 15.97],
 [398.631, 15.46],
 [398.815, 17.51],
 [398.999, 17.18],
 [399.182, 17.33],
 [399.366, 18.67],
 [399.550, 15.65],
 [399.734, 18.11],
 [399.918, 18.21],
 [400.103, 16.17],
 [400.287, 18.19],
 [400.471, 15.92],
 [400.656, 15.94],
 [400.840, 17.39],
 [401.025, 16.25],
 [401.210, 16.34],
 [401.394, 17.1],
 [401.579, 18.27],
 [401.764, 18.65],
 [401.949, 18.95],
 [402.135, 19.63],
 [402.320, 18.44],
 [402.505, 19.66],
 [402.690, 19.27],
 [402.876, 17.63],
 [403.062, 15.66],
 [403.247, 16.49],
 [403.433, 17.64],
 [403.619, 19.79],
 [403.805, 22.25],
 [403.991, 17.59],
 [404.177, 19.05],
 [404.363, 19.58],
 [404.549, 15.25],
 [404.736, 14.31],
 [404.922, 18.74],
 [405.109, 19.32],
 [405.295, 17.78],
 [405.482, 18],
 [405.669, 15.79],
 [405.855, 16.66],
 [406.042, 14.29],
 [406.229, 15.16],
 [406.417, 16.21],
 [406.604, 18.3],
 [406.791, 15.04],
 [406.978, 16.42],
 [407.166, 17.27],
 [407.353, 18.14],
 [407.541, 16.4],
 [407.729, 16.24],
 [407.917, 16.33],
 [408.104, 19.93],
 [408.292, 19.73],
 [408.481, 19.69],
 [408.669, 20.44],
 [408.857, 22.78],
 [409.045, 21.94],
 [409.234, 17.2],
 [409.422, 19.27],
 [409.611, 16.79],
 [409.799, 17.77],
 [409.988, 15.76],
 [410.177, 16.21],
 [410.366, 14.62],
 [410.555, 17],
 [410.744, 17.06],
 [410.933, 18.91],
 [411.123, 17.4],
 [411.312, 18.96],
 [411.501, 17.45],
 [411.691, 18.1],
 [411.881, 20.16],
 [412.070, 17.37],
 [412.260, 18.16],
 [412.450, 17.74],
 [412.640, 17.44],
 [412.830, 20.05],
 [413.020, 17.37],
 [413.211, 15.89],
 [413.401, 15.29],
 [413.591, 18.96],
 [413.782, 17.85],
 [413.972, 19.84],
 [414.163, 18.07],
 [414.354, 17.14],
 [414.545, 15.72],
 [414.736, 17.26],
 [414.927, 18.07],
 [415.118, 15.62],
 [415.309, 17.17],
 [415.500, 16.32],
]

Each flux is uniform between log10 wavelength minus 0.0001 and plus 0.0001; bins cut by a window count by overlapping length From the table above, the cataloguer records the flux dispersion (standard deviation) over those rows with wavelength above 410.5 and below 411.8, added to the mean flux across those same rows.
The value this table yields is 19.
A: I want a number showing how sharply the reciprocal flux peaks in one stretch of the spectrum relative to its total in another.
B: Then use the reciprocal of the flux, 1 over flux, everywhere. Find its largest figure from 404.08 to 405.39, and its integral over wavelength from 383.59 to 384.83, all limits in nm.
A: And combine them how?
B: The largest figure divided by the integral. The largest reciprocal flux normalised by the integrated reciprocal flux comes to 0.4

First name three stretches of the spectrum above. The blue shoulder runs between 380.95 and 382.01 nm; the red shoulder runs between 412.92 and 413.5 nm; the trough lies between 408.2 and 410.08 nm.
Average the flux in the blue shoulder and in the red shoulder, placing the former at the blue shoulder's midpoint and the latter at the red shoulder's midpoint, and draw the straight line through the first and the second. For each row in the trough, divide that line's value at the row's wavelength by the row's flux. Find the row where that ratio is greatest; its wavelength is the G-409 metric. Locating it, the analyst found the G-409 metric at 409.988 nm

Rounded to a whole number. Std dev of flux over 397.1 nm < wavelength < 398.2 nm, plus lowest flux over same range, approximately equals 10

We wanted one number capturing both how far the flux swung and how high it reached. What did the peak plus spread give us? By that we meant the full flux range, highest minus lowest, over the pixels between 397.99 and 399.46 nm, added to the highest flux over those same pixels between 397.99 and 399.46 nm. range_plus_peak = 23.6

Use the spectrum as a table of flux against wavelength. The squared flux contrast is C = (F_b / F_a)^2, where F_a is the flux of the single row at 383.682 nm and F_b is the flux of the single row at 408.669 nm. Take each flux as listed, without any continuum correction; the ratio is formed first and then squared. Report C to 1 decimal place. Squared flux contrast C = 18.6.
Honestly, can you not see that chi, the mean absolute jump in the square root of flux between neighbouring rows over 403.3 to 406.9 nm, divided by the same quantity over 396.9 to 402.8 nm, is 1.46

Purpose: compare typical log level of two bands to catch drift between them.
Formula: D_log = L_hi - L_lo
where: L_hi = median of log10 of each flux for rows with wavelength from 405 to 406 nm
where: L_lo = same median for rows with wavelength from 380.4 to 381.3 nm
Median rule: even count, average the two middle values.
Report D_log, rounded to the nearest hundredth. 0.24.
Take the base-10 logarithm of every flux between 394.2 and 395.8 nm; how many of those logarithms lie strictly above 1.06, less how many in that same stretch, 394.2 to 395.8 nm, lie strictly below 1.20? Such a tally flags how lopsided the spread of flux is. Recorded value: -3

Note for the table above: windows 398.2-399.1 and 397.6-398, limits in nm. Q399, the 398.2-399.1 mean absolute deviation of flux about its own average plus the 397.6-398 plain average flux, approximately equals 14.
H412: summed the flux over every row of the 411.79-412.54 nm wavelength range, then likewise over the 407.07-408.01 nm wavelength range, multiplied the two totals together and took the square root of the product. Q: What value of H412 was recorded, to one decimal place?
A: 78.7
